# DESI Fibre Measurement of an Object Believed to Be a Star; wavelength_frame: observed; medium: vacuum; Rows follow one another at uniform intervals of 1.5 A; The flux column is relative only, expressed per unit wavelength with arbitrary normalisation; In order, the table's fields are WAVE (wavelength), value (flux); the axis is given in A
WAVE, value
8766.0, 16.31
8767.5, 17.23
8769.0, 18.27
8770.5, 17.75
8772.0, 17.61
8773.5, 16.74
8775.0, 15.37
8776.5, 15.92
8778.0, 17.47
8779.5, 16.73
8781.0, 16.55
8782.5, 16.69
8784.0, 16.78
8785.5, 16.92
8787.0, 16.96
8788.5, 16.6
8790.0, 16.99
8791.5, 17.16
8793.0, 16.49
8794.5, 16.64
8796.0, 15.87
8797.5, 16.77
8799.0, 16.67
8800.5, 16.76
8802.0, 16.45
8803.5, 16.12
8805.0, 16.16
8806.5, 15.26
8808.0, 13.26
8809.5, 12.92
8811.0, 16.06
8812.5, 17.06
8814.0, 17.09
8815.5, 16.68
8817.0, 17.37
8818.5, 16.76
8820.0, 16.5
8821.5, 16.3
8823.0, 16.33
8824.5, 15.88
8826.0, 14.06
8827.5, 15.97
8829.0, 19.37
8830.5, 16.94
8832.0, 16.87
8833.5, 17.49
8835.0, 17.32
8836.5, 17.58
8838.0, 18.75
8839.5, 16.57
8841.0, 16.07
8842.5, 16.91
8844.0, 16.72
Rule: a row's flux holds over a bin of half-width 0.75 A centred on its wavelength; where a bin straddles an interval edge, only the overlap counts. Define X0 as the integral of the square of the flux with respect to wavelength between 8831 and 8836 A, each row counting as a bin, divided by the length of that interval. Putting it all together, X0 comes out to 297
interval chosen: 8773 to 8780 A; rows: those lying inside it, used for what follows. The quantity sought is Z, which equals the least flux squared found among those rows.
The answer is 236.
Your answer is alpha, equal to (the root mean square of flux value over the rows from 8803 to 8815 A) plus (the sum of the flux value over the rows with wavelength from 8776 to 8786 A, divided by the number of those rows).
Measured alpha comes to 32.3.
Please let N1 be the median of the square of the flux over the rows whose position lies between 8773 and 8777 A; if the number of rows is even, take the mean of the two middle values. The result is 253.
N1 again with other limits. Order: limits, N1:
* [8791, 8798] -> 277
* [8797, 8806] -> 274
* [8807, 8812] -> 176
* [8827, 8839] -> 303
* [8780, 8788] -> 282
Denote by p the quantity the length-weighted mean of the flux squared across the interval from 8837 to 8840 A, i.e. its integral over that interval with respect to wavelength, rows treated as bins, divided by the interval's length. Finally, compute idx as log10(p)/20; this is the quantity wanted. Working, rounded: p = 316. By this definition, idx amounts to 0.125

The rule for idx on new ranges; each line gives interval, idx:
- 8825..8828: 0.118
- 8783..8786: 0.123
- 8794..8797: 0.121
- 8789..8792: 0.123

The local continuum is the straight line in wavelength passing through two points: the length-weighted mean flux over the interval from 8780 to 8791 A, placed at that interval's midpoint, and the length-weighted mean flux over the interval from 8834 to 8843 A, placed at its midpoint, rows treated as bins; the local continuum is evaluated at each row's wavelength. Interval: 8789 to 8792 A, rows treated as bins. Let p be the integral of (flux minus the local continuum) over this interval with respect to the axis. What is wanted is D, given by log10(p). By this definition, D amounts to -0.2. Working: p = 0.6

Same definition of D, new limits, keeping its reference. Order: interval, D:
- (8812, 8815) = -1.1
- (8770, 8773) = 0.4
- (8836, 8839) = 0.4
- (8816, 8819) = -1.5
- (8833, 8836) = -0.2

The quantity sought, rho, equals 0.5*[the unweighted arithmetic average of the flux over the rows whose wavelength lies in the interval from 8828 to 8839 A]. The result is 8.9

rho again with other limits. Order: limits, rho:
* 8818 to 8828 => 8.0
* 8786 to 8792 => 8.5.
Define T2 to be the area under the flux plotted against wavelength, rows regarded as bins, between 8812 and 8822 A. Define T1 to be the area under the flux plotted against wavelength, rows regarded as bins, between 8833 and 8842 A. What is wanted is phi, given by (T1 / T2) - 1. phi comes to -0.1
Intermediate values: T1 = 156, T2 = 168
